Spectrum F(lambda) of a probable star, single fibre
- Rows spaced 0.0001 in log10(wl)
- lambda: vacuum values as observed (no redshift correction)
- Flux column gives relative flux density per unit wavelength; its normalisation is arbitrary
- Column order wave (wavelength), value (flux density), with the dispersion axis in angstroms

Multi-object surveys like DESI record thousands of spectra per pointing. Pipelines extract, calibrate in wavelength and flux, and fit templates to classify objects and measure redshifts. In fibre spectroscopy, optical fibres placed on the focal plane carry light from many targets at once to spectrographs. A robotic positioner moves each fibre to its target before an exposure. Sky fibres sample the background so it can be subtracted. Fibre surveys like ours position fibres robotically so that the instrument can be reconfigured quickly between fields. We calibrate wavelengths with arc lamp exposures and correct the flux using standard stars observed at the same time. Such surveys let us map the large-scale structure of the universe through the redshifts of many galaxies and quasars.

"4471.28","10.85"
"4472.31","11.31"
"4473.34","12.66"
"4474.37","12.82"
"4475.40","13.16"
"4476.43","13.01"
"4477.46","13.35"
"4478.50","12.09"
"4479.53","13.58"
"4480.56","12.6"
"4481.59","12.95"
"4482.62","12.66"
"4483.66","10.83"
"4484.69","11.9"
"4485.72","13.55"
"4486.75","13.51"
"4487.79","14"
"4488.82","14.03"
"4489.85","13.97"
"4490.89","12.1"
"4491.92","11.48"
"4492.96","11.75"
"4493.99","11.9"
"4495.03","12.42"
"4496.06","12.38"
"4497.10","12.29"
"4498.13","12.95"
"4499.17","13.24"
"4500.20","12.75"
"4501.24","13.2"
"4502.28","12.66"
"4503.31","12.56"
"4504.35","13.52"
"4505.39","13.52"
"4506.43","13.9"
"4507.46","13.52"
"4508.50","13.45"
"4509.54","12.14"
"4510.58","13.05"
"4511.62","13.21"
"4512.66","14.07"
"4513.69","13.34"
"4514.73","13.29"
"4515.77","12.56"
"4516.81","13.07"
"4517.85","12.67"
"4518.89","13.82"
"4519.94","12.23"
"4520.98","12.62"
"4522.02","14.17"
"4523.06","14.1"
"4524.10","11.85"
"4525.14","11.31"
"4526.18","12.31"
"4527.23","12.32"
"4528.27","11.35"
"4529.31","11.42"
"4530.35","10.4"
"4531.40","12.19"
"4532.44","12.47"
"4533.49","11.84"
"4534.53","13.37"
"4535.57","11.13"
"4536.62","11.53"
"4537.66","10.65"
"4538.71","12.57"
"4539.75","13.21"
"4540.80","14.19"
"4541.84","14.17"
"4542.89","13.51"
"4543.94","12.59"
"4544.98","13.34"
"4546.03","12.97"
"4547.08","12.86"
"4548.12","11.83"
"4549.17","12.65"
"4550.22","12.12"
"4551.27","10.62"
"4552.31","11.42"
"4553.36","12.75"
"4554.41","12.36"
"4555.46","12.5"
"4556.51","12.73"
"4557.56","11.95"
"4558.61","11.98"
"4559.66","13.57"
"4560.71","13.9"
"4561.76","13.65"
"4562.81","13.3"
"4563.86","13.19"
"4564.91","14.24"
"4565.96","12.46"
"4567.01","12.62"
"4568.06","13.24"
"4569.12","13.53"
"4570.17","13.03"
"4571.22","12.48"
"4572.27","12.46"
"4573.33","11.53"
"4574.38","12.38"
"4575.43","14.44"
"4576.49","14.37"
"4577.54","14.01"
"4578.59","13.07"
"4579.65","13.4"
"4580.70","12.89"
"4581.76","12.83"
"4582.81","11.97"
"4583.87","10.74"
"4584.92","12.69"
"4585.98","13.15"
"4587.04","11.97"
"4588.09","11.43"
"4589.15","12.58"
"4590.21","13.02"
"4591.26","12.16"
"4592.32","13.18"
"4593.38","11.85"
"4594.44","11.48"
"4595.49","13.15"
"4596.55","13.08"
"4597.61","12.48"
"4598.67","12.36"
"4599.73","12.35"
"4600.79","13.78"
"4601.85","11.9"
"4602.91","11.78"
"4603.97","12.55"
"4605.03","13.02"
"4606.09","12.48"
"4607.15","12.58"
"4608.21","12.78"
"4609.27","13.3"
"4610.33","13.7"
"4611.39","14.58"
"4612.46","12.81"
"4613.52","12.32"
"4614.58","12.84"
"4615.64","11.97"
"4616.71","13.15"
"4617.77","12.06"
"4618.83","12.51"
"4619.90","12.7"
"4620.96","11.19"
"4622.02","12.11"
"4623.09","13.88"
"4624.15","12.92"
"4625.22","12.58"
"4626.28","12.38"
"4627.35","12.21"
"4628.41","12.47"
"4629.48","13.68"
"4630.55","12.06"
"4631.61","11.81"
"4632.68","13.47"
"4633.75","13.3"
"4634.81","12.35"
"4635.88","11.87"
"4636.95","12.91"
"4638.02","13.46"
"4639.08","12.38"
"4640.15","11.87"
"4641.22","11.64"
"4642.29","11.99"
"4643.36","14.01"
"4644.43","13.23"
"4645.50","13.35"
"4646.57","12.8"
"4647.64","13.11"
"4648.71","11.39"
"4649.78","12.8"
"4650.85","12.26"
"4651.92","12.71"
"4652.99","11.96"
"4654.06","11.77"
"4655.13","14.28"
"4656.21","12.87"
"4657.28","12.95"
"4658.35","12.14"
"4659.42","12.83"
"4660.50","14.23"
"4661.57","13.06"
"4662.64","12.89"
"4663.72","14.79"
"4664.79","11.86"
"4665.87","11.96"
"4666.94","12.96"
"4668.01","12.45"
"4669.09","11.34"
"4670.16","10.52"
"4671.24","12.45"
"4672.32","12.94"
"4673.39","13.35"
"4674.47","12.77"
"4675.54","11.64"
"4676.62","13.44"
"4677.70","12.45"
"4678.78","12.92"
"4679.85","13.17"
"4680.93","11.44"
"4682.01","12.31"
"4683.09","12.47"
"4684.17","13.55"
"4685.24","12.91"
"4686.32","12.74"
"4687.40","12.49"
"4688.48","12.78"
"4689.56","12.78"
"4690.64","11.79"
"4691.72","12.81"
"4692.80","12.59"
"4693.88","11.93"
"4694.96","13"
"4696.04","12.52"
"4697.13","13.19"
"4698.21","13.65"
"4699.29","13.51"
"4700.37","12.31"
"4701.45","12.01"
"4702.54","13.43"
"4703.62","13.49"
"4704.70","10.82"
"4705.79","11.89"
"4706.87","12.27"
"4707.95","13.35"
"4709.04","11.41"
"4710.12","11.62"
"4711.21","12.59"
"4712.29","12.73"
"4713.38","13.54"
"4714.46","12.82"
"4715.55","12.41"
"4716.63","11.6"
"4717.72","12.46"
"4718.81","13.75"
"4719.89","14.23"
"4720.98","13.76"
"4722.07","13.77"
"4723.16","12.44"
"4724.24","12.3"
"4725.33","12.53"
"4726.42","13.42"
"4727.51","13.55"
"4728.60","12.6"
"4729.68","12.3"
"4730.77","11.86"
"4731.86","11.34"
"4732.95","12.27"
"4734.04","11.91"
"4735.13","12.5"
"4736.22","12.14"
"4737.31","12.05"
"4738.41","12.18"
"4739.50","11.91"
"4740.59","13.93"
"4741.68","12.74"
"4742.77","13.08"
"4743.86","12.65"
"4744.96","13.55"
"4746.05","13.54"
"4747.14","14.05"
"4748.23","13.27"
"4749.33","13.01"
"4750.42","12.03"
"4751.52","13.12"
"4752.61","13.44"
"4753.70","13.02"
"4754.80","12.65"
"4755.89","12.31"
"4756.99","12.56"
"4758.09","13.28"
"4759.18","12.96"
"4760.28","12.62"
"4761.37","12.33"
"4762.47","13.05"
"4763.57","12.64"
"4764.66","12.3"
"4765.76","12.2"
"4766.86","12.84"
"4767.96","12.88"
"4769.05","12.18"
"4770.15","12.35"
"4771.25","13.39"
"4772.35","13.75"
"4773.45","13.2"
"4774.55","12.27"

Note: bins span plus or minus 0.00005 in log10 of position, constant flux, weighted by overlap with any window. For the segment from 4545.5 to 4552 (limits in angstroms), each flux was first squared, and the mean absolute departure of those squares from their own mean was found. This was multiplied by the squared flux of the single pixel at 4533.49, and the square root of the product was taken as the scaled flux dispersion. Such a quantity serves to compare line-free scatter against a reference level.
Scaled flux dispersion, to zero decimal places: 47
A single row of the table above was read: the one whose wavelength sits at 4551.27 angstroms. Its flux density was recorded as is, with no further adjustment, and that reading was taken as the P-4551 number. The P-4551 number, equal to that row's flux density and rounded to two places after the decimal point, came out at 10.62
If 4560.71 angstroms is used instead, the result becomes 13.90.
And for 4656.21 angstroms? 12.87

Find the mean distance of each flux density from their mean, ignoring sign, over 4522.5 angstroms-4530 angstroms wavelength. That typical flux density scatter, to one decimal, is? 0.7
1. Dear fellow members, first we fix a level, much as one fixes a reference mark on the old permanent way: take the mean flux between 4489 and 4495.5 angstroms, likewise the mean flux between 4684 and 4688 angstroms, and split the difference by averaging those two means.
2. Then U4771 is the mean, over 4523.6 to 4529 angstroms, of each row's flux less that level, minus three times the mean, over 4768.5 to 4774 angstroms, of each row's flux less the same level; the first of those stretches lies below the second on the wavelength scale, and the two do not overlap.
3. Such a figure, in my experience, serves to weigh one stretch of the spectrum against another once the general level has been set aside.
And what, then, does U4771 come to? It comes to -1.9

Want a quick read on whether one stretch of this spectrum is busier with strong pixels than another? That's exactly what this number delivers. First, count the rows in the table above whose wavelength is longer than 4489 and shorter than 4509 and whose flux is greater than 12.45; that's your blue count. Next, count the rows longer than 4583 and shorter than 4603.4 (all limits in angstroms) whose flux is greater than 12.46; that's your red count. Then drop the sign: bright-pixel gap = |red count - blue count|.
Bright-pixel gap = 3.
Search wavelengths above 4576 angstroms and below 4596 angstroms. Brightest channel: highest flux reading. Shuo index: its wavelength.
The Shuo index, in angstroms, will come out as 4576.49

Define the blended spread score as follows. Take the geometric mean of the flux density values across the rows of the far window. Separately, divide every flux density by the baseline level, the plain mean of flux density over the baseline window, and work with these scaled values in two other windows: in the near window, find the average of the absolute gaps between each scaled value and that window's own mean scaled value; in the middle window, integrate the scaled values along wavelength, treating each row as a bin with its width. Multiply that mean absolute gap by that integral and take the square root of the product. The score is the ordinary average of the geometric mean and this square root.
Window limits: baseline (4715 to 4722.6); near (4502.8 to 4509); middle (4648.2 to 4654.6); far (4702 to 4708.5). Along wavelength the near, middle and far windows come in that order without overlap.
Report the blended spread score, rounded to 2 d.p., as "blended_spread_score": 6.43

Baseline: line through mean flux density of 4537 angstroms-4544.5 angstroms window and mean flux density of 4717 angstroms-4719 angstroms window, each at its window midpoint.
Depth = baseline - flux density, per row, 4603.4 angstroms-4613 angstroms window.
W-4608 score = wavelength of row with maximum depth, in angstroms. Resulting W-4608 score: 4606.09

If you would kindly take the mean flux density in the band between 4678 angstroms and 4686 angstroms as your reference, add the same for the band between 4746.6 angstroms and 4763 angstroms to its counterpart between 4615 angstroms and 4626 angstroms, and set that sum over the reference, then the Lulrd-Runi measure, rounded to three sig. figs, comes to 2.00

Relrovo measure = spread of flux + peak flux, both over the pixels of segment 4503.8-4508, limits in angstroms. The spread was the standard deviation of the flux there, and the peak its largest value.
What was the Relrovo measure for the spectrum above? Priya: 14.1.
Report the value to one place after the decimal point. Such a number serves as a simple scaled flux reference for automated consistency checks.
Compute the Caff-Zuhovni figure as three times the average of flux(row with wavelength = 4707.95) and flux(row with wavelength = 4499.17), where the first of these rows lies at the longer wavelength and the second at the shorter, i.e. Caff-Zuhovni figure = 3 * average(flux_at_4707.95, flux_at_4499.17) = 39.9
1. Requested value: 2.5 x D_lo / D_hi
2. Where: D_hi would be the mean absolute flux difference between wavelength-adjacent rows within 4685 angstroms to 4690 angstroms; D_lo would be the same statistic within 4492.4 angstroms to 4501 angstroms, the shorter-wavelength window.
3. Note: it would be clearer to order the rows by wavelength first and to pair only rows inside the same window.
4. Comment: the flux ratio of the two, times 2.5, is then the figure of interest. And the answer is 4.5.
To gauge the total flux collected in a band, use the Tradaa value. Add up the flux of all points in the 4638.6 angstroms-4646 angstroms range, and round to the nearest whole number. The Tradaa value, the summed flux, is 88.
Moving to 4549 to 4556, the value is 84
